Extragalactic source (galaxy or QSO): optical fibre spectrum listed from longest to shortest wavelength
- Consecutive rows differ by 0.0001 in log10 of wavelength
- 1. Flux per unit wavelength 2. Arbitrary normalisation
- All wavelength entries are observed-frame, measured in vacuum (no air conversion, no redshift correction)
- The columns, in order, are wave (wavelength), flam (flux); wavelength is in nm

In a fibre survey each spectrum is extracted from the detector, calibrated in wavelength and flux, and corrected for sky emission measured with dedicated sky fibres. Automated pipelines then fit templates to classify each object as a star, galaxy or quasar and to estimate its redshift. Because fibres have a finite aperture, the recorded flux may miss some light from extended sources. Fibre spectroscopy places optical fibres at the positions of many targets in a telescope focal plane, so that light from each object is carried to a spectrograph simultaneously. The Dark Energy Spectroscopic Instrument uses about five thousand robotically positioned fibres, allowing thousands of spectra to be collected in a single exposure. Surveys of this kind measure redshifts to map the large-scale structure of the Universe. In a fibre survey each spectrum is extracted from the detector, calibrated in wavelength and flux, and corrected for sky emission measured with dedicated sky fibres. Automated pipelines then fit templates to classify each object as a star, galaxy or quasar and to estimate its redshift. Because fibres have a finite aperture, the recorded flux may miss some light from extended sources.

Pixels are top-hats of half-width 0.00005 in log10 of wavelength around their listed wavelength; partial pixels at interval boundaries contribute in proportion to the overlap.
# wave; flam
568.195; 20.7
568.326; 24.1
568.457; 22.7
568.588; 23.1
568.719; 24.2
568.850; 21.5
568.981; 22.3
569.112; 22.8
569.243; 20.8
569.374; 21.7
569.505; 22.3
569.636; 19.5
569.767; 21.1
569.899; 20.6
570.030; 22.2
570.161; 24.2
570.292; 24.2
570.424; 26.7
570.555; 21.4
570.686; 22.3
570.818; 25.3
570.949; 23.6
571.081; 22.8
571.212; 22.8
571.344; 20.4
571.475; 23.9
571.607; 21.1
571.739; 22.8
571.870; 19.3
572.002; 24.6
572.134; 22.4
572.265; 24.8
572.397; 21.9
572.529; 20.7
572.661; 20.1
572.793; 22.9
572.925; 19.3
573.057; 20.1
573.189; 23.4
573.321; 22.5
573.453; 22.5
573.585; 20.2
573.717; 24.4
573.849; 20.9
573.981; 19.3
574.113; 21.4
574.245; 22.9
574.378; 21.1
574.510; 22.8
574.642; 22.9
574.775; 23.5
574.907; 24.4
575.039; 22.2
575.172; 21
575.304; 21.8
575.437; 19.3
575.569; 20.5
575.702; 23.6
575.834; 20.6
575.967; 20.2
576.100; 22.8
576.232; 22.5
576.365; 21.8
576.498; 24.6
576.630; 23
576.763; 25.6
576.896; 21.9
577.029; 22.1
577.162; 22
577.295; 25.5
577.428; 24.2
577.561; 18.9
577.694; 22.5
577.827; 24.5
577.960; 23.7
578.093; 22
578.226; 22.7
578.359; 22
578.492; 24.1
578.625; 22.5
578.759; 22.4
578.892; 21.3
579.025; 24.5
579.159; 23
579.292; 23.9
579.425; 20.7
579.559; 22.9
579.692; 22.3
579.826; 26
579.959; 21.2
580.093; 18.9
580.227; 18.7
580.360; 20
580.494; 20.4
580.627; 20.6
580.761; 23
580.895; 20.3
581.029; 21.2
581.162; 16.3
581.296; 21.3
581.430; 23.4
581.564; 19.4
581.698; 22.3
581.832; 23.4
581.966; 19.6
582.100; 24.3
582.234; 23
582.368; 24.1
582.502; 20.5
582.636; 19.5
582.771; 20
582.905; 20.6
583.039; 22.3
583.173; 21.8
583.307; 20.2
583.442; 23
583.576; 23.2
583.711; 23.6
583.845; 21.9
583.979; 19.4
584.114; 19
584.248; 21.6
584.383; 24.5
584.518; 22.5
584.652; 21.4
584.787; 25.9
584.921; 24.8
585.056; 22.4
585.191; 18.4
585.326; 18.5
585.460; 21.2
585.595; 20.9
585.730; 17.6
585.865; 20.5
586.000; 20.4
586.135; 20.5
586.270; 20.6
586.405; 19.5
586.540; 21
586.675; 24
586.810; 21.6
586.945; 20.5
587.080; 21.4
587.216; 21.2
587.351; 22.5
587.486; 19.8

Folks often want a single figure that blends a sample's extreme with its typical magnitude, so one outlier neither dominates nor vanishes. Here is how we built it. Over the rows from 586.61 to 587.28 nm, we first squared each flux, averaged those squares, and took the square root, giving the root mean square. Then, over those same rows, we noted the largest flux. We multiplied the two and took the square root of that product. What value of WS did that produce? 22.9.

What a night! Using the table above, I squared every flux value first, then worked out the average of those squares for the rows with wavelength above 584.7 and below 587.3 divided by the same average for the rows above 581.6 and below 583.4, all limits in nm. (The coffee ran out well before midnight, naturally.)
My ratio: 0.95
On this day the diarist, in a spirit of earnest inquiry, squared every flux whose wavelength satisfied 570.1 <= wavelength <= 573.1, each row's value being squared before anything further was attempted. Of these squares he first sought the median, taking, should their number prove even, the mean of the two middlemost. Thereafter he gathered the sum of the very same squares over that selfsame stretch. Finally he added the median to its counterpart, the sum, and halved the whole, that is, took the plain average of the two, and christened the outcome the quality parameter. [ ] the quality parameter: 6128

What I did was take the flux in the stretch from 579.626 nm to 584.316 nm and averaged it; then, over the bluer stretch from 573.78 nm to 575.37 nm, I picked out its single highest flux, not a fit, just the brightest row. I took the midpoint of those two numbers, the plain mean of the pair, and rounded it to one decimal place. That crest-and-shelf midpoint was 22.9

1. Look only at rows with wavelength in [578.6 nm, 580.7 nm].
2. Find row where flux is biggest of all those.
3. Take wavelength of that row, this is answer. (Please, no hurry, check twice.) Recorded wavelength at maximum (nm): 579.826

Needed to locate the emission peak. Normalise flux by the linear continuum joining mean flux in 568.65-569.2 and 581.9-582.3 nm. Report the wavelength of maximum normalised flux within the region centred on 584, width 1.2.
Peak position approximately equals 584.383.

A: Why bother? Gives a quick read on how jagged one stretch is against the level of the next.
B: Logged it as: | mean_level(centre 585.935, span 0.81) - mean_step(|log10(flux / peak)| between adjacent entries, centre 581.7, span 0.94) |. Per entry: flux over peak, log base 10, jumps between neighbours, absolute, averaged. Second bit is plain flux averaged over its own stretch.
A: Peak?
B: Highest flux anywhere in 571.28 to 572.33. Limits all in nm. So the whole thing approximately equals 20.0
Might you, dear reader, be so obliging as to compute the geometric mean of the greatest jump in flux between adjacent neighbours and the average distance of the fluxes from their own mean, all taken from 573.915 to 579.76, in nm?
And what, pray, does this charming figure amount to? 2.52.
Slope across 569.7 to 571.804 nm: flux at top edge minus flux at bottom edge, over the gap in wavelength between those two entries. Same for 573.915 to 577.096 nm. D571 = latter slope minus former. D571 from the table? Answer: 0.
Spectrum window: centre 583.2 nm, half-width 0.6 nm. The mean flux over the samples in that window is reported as 21.6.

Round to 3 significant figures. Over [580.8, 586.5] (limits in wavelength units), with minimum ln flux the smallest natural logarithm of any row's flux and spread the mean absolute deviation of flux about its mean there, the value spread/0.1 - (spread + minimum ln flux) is 12.0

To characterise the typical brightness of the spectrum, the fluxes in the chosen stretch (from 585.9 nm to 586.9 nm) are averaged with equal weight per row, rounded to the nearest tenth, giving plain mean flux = 21.1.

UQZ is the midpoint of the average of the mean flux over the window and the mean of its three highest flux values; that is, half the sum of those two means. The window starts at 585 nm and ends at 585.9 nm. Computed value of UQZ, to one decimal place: 20.7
